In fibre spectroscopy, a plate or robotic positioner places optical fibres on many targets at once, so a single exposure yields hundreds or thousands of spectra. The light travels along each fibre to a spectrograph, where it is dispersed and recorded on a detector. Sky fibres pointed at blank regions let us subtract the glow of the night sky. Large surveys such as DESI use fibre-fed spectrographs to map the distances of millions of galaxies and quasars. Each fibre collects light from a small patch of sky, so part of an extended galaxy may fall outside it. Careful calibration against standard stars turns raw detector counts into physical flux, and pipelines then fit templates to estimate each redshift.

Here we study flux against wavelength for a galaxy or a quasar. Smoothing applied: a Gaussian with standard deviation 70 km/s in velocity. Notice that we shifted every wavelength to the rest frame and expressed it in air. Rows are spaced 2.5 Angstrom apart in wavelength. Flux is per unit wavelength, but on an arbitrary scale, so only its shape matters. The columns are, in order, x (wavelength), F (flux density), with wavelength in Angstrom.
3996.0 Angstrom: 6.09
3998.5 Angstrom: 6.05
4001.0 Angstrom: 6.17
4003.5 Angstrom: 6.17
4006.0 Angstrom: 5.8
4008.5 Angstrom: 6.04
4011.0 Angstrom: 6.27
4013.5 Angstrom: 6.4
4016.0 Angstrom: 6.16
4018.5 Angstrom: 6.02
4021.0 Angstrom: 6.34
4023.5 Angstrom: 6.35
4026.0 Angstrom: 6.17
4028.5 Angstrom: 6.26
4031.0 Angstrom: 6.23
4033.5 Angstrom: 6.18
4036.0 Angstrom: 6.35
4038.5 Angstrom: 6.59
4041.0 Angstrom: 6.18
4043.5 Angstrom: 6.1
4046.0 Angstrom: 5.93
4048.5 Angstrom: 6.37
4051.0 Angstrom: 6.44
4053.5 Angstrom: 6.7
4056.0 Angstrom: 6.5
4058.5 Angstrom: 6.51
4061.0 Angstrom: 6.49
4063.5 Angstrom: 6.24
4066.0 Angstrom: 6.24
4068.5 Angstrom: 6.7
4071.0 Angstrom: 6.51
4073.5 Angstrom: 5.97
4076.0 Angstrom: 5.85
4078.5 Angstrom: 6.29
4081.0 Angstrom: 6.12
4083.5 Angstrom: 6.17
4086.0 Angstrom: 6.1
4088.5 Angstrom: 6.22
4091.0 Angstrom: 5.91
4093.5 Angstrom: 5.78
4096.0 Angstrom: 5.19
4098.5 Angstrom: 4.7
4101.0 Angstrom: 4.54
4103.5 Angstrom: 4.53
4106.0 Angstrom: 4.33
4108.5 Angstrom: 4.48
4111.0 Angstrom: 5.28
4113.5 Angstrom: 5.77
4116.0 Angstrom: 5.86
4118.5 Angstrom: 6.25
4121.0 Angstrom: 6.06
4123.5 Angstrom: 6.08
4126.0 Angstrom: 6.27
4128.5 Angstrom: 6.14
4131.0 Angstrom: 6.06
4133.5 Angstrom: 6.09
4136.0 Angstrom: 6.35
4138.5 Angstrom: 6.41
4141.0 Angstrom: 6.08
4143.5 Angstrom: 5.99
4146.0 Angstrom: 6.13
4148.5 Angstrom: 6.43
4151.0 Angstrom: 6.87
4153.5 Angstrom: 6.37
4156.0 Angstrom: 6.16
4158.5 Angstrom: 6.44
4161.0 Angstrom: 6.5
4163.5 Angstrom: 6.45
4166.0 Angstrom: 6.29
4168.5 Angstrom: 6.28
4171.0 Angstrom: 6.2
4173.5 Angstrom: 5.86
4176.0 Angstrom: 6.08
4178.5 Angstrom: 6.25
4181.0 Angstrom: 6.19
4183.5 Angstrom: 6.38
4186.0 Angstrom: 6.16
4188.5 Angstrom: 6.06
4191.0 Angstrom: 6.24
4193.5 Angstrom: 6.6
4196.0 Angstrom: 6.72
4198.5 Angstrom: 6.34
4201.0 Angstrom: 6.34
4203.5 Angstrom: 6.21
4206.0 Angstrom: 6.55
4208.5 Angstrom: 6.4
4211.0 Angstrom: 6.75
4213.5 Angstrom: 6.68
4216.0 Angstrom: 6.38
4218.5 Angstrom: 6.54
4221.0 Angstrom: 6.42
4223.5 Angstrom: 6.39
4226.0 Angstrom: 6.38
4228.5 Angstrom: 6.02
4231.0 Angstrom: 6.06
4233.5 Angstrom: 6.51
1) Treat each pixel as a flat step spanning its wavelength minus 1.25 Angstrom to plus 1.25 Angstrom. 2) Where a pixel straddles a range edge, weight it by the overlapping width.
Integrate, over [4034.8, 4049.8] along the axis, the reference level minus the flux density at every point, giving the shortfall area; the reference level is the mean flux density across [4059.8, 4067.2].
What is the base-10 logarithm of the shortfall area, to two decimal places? 0.02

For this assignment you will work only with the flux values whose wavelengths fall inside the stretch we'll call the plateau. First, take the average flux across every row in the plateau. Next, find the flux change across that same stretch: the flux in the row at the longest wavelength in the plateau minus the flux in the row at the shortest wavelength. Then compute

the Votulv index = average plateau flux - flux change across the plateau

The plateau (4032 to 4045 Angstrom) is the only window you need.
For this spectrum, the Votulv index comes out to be 6.4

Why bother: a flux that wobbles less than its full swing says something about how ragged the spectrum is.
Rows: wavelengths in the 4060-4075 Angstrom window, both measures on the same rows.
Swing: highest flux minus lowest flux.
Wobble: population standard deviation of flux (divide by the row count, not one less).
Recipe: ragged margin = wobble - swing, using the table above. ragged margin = -0.49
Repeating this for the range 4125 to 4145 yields -0.28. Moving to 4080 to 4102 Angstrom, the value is -1.06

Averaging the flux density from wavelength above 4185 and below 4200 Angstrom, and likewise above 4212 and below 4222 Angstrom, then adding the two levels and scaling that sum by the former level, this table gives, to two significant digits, 82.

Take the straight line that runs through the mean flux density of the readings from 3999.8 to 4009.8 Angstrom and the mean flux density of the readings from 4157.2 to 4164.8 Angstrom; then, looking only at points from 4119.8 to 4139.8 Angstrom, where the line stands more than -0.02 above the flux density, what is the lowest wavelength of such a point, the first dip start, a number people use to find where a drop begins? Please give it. 4121.0 Angstrom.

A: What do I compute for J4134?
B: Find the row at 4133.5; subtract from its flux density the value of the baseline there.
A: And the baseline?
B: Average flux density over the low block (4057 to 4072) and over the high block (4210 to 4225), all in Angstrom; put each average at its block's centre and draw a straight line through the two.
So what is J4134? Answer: -0.39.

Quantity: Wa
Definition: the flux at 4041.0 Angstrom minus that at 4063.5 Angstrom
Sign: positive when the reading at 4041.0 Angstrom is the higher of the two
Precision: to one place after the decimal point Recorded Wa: -0.1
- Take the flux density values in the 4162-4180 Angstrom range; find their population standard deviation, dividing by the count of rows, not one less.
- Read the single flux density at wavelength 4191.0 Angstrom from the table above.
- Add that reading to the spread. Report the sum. 6.41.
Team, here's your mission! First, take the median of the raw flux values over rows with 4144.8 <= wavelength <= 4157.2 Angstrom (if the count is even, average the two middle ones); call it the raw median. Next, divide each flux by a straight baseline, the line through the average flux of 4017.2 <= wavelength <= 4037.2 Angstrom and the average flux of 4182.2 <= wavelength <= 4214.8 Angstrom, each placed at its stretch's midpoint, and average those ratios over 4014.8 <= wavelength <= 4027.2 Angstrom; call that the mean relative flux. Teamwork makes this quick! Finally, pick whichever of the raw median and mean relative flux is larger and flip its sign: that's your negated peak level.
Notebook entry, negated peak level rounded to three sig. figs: -6.37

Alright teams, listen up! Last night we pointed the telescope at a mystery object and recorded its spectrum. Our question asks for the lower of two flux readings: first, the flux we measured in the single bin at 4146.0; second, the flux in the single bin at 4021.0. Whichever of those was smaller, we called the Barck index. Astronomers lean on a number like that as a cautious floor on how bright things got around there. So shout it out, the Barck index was 6.1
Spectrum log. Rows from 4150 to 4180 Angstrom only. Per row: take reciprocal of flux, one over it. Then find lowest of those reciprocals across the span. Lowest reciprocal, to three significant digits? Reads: 0.146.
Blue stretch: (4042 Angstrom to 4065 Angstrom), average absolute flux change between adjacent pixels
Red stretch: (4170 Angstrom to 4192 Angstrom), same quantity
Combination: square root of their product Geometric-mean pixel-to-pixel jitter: 0.181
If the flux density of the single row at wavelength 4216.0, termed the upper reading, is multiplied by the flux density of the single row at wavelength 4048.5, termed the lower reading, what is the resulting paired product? 40.6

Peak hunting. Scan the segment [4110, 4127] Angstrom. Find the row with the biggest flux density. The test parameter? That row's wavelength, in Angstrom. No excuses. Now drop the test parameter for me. 4126.0 Angstrom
